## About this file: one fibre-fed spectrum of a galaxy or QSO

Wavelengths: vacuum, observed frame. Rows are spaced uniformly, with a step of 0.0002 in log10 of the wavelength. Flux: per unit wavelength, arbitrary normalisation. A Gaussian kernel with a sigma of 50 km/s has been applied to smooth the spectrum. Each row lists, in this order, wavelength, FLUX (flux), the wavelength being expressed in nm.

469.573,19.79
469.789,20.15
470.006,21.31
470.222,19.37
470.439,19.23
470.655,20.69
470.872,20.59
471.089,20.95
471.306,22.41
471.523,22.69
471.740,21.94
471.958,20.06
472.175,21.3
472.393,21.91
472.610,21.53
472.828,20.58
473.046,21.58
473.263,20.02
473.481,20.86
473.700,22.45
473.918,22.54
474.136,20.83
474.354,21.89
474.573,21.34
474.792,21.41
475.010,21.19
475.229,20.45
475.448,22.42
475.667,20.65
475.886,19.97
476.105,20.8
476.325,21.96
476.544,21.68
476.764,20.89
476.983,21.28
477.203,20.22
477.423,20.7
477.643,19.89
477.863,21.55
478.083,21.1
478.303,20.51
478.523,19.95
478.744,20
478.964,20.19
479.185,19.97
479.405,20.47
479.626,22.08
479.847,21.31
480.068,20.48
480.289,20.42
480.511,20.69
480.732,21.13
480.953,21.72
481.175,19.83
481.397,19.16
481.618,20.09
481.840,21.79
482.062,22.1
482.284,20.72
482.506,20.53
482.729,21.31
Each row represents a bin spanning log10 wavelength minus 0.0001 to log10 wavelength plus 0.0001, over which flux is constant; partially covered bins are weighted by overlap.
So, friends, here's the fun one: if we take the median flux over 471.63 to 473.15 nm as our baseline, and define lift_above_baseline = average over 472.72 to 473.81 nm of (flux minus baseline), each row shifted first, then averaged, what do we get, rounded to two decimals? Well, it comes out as -0.43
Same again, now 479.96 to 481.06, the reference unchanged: -0.64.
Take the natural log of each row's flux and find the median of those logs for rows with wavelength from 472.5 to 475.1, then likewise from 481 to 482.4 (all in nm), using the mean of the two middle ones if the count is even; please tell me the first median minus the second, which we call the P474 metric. 0.0466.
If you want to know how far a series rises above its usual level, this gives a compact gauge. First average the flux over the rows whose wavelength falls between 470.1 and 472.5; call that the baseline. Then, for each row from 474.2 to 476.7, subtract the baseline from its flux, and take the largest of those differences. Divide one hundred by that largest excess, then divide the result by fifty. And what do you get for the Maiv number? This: 1.42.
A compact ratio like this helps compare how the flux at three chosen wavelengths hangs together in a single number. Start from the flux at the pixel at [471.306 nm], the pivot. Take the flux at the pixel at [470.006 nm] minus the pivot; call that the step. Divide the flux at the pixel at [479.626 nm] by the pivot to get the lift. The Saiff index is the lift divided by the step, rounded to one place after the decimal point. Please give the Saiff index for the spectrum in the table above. -0.9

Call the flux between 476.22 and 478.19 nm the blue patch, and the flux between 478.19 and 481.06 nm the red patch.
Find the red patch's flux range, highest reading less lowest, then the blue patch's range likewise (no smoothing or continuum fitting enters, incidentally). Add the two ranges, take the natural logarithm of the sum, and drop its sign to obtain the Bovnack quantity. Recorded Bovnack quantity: 1.44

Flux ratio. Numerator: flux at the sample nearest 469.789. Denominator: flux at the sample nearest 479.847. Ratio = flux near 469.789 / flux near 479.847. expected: 0.95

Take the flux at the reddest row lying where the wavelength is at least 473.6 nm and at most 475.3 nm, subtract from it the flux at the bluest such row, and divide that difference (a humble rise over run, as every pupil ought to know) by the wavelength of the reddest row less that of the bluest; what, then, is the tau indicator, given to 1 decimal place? -1.3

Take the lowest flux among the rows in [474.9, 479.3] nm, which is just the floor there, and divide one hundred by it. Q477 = 5.03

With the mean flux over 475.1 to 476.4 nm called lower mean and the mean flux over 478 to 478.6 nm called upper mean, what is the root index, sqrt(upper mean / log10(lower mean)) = 3.94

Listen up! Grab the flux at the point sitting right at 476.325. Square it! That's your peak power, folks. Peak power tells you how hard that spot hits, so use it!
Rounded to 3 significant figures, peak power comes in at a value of 482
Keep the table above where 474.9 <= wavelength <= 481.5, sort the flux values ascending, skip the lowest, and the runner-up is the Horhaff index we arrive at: 19.83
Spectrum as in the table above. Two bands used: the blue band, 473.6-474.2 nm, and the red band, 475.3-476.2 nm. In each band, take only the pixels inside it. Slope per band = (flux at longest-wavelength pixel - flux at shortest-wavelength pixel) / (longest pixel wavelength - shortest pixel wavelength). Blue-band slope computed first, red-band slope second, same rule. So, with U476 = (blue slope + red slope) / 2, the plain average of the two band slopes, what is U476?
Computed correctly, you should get -3.1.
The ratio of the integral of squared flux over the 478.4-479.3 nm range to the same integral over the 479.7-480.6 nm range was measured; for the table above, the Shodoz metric 0.93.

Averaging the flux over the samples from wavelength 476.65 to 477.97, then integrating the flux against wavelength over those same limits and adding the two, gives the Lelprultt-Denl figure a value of 48.1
